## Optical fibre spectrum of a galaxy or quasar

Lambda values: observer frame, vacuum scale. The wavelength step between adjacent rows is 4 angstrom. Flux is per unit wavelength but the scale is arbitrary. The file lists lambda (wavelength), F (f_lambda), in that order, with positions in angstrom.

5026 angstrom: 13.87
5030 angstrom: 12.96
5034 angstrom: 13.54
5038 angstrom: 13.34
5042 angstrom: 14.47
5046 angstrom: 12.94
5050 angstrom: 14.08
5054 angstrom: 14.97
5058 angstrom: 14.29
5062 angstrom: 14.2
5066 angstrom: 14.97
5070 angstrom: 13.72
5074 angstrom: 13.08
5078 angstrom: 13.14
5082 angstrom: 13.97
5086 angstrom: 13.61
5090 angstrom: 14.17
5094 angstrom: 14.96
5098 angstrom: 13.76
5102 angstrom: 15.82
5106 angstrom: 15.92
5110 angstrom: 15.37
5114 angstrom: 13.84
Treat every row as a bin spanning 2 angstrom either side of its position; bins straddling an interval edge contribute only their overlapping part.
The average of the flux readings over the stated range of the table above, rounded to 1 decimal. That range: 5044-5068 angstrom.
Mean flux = 14.2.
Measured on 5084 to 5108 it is 14.7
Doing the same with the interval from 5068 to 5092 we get 13.6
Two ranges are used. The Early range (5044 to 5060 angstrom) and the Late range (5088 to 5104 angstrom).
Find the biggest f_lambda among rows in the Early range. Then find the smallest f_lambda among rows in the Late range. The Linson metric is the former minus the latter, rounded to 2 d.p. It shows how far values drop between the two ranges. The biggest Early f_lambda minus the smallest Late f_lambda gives 1.21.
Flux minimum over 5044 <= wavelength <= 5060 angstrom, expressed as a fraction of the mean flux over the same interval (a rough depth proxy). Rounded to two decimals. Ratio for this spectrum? 0.92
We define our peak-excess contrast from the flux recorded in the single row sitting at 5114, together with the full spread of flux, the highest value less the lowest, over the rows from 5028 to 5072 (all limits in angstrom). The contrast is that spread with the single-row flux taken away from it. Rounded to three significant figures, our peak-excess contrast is -11.8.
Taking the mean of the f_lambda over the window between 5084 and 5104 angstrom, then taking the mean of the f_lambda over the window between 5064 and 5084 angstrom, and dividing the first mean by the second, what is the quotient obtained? 1.05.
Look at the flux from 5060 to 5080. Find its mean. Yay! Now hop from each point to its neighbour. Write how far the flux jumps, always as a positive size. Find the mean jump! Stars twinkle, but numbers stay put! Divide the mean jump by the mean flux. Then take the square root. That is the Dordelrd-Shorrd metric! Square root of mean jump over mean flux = 0.22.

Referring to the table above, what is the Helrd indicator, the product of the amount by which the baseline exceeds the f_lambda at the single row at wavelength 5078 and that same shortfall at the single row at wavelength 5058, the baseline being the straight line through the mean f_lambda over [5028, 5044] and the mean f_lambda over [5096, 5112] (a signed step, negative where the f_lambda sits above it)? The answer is -0.3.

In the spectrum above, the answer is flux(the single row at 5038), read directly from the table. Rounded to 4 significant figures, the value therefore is 13.34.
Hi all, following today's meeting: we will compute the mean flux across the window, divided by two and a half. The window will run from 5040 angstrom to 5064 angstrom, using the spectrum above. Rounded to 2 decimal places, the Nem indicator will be 5.66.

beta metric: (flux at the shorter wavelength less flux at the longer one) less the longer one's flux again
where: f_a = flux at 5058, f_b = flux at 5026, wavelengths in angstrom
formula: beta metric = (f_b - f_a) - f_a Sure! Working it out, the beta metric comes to -14.7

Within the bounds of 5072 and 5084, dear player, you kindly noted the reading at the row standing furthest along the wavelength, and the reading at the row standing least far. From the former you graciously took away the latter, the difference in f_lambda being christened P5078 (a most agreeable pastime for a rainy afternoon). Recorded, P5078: 0.9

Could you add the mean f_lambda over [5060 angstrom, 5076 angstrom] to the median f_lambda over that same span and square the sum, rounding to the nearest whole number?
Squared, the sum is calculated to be 781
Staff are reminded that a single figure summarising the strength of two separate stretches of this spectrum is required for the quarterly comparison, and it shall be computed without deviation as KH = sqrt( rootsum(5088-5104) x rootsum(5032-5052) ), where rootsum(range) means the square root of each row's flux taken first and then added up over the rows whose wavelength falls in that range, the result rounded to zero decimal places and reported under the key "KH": 17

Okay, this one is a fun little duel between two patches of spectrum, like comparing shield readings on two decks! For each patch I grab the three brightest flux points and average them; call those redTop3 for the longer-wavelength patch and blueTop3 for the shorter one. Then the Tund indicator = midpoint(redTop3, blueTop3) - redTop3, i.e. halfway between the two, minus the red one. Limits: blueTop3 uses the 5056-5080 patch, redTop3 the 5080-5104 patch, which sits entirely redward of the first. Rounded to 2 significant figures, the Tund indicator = -0.25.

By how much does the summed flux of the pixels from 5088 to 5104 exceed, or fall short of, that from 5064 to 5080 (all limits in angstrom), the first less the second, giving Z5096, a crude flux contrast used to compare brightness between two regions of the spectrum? 3.8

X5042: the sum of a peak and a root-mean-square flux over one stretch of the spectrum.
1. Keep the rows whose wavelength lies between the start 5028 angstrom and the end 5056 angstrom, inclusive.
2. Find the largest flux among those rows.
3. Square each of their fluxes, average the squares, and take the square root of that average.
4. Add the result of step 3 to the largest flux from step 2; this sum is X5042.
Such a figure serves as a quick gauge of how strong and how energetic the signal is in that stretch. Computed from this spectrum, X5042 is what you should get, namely 28.7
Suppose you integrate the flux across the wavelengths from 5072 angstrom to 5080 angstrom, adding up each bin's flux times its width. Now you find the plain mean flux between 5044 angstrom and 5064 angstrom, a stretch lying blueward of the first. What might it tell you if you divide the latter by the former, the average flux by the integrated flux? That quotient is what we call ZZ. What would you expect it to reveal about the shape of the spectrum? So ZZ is 0.13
